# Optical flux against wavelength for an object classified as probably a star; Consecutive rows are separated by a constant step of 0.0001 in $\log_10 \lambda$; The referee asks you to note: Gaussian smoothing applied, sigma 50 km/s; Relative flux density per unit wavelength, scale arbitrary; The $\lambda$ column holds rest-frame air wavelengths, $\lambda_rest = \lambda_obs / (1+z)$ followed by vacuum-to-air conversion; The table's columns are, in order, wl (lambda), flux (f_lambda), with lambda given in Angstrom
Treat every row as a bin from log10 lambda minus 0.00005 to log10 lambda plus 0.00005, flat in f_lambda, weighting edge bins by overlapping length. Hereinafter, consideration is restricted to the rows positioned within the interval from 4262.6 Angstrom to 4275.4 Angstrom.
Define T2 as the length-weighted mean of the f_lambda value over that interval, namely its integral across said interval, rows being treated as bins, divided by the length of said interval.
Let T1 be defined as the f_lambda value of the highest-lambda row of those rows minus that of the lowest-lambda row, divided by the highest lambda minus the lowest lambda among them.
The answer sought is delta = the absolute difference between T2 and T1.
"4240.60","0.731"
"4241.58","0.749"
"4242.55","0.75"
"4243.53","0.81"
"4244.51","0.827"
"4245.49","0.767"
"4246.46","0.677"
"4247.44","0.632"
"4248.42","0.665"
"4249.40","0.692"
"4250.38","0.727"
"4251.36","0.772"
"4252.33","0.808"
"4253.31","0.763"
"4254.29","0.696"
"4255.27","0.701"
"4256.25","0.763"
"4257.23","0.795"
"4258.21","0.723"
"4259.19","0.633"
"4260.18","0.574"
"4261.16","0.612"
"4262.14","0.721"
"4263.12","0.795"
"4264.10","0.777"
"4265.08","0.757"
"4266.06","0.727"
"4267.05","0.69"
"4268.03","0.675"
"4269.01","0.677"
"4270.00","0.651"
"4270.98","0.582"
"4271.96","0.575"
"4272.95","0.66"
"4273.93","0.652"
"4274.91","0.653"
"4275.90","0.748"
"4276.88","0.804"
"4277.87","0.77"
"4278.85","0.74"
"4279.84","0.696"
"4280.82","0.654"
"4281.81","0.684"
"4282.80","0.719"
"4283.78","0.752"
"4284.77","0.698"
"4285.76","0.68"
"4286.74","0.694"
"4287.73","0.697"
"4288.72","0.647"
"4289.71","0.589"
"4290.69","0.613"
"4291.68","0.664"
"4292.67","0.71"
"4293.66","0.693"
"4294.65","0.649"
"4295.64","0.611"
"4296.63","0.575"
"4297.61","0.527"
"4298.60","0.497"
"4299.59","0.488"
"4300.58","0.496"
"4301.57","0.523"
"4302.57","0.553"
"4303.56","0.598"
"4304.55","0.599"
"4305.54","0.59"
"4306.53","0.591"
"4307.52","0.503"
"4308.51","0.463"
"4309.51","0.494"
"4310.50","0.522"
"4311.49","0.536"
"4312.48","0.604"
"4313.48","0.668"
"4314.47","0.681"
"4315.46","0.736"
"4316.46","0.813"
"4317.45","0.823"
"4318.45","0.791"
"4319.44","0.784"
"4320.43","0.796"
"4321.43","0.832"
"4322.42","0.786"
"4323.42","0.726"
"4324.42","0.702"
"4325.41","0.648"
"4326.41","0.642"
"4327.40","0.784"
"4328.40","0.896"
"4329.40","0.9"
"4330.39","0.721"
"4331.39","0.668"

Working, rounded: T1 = -0.0120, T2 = 0.68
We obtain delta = 0.695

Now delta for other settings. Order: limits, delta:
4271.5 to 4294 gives 0.681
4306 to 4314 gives 0.537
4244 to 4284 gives 0.709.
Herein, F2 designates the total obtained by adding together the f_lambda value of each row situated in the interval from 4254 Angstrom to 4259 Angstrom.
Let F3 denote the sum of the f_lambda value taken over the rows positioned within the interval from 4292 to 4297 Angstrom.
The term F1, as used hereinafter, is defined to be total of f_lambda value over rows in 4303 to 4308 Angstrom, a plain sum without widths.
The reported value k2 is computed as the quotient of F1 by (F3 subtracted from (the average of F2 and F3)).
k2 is 13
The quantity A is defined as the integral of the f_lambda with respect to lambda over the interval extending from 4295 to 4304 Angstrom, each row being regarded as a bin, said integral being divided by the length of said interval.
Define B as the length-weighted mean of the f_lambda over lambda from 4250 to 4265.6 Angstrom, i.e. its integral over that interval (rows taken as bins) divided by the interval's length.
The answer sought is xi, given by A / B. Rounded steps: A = 0.542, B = 0.73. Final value 0.75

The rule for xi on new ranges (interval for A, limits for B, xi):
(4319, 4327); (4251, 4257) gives 0.98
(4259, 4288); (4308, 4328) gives 1.00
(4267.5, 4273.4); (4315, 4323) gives 0.80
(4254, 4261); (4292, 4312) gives 1.23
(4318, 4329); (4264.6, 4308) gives 1.19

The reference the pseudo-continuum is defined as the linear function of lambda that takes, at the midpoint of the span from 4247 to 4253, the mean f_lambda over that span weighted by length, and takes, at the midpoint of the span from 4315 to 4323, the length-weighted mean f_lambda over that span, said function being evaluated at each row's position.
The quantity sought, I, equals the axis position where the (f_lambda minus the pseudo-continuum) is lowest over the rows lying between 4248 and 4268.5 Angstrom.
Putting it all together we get 4260.18 Angstrom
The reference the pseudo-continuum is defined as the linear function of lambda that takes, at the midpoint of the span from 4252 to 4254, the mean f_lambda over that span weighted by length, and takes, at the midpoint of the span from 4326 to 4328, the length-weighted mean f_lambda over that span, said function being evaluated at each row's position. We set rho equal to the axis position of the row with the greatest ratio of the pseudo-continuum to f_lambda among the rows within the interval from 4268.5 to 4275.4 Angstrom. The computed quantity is 4271.96 Angstrom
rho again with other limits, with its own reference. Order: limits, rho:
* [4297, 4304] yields 4299.59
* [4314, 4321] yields 4314.47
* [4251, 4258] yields 4254.29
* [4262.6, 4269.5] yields 4268.03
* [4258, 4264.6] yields 4260.18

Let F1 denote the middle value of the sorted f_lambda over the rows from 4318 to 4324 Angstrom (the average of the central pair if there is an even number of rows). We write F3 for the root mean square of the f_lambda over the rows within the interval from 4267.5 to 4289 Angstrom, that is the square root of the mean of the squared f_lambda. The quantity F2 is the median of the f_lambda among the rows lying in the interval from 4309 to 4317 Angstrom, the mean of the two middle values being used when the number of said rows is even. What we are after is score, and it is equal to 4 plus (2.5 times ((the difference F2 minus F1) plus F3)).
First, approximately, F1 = 0.79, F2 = 0.636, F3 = 0.69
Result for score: 5.3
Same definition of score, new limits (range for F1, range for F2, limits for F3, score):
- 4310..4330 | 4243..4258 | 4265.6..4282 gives 5.7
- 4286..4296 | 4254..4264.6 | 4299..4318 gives 5.7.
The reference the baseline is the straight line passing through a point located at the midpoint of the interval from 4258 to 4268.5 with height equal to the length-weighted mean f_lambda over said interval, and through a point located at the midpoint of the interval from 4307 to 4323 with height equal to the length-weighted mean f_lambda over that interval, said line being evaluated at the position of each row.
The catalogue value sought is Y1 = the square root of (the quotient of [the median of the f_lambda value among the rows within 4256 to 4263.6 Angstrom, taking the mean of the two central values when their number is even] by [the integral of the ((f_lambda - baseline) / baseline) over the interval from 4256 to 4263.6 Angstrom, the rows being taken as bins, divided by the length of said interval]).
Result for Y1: 24.4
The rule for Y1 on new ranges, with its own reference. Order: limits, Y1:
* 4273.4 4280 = 4.0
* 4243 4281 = 6.7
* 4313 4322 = 2.4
